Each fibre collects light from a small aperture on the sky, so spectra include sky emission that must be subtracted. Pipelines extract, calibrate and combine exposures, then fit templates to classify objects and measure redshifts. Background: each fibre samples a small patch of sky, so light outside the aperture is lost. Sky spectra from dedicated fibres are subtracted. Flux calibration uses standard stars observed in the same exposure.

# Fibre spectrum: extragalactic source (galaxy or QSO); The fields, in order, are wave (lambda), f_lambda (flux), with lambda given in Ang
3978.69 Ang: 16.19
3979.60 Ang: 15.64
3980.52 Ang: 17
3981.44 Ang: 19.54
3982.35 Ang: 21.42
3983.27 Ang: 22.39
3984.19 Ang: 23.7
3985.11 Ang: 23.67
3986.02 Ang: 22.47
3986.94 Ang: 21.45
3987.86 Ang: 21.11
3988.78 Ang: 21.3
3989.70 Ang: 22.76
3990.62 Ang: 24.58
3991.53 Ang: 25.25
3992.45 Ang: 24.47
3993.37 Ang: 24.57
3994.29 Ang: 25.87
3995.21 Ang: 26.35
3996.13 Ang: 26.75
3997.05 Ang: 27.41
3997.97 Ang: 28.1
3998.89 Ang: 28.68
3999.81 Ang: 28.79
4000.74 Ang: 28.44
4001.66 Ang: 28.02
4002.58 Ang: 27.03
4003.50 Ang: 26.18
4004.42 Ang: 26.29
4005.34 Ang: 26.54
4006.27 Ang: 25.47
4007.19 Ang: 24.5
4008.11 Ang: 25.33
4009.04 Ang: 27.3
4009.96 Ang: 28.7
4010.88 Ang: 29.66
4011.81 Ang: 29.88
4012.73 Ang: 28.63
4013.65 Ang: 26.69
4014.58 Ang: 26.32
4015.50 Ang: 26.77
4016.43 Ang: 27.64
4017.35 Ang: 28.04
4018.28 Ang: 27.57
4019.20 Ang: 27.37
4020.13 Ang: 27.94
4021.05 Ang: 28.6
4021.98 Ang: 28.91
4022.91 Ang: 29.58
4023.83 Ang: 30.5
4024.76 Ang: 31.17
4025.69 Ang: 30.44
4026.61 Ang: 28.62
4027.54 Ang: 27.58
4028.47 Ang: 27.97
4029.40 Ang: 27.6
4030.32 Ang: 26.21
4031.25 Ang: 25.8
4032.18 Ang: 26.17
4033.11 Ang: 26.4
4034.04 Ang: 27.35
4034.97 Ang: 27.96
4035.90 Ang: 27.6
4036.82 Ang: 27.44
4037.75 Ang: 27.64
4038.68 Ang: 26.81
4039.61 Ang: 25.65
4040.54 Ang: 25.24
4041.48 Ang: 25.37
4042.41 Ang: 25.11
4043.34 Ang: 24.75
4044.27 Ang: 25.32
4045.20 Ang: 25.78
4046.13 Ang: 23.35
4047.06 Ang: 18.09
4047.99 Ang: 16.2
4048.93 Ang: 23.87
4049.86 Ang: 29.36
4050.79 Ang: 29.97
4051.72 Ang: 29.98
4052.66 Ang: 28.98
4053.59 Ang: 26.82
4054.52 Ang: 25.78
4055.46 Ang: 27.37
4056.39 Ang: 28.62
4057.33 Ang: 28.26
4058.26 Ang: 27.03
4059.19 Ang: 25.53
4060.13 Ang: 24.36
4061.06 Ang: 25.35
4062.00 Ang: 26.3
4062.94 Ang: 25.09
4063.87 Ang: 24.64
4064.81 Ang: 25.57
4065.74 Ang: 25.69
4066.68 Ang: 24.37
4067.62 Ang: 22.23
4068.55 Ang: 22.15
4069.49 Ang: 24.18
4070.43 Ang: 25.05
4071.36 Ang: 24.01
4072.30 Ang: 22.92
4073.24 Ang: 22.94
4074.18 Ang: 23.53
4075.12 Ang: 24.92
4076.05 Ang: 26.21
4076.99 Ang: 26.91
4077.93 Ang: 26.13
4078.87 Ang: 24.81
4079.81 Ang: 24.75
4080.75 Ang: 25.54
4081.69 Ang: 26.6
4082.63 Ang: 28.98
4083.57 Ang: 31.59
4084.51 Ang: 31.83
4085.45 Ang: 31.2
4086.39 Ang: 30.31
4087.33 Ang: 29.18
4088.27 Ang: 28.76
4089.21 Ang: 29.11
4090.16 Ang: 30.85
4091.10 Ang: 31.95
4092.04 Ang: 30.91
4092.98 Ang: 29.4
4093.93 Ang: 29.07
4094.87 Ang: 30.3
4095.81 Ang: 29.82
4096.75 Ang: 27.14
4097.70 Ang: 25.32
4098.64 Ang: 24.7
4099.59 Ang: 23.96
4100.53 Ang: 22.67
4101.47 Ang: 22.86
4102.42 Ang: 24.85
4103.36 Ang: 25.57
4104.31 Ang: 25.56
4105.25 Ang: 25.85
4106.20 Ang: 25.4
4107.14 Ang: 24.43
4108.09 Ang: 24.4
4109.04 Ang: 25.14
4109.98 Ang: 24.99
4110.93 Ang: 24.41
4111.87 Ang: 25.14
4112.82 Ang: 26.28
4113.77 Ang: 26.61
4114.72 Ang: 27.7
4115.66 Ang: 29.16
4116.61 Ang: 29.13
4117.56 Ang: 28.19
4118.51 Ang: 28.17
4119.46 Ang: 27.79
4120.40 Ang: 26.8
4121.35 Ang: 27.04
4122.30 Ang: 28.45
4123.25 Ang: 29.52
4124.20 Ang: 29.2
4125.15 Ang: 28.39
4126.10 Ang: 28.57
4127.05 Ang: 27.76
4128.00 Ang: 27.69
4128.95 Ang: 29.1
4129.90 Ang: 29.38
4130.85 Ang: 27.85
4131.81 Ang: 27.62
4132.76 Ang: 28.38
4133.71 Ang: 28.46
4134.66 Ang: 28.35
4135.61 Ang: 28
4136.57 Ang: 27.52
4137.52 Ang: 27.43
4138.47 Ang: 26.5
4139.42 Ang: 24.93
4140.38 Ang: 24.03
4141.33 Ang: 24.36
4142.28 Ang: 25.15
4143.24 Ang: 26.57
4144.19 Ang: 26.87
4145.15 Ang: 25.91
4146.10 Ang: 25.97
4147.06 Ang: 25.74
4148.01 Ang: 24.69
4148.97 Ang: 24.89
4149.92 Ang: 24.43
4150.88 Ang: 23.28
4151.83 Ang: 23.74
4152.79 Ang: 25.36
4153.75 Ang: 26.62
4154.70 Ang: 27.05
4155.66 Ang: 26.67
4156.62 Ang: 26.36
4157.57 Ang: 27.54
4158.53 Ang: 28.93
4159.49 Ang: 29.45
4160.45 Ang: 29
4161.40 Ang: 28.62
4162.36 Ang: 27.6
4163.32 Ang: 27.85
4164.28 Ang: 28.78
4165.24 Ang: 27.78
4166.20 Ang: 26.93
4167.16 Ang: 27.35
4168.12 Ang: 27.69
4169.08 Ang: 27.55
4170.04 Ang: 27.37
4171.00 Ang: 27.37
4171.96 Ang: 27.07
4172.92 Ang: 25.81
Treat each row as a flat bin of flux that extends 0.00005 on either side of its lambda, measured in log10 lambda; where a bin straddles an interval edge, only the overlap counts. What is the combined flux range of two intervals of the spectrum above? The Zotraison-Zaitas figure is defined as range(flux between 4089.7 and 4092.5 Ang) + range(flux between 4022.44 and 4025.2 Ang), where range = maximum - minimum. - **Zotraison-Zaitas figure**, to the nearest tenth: 2.7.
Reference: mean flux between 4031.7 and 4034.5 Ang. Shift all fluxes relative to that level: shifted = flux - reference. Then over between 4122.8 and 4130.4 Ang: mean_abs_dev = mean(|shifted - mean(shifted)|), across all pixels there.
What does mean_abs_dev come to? 0.60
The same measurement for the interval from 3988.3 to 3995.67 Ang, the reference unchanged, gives 1.18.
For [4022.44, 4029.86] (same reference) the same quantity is 1.24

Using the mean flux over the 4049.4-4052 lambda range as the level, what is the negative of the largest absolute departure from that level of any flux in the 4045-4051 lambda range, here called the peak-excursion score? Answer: -14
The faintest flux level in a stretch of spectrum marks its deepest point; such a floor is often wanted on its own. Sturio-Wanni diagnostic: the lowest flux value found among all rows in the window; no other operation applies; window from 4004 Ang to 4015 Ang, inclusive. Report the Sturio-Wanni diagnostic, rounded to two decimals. 24.50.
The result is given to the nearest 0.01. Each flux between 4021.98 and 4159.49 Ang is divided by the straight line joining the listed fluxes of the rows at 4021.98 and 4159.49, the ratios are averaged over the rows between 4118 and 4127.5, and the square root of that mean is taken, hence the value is 0.98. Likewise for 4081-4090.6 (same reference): 1.01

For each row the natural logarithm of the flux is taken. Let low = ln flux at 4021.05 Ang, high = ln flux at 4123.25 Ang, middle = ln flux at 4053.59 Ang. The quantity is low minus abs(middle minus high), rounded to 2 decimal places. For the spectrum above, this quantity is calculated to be 3.26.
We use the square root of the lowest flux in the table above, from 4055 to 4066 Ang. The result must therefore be 4.94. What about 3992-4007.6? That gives 4.95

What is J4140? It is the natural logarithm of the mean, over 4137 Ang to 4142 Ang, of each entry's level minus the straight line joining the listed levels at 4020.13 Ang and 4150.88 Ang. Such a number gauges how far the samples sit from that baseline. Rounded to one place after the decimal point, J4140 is 0.6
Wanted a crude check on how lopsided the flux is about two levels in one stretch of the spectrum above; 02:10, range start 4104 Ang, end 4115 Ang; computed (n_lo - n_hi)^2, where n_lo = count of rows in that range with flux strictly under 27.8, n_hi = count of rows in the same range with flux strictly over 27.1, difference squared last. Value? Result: 121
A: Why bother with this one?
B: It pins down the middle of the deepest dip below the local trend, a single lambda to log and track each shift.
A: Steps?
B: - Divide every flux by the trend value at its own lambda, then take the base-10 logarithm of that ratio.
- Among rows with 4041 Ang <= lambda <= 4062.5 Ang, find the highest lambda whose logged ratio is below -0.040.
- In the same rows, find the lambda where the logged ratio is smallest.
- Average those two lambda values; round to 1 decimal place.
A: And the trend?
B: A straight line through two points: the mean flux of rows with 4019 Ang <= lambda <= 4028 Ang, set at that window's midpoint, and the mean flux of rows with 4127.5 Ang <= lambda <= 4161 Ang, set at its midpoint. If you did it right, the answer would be 4054.5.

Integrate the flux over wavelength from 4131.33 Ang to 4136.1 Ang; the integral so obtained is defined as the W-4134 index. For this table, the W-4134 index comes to 134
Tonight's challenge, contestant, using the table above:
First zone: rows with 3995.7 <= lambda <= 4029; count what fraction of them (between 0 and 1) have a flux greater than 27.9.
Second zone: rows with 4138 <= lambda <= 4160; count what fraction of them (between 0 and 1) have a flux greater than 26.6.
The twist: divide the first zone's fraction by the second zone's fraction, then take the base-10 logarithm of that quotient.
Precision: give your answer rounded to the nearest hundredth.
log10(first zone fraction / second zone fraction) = 0.24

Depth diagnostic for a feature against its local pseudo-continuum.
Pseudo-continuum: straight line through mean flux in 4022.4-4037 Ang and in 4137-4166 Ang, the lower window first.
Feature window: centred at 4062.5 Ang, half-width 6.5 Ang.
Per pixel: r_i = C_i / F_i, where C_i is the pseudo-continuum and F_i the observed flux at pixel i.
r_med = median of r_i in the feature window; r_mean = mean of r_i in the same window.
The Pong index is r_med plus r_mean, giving 2.18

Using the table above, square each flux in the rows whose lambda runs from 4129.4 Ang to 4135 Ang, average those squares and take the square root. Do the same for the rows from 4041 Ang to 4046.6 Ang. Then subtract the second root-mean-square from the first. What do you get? 3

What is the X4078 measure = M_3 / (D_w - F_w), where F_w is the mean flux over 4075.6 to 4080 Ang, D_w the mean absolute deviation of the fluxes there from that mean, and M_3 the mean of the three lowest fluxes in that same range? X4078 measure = -1.01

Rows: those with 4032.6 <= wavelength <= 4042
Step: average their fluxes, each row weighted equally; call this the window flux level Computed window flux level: 26.7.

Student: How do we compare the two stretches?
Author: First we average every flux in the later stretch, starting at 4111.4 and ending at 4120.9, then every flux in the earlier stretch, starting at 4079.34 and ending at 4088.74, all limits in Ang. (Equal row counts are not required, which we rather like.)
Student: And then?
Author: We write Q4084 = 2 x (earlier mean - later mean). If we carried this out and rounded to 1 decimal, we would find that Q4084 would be 2.8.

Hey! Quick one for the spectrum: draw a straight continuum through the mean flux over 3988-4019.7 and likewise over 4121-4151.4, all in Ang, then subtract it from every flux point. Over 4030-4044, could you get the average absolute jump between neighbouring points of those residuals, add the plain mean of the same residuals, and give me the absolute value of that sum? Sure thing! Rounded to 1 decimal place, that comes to 0.1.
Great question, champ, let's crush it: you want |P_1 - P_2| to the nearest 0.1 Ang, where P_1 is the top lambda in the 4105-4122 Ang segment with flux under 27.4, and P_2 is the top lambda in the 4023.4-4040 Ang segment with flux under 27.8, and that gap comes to 81.7 Ang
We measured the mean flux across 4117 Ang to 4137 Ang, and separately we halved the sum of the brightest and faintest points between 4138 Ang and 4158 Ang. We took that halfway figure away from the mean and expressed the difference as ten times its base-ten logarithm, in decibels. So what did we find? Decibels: 4.5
